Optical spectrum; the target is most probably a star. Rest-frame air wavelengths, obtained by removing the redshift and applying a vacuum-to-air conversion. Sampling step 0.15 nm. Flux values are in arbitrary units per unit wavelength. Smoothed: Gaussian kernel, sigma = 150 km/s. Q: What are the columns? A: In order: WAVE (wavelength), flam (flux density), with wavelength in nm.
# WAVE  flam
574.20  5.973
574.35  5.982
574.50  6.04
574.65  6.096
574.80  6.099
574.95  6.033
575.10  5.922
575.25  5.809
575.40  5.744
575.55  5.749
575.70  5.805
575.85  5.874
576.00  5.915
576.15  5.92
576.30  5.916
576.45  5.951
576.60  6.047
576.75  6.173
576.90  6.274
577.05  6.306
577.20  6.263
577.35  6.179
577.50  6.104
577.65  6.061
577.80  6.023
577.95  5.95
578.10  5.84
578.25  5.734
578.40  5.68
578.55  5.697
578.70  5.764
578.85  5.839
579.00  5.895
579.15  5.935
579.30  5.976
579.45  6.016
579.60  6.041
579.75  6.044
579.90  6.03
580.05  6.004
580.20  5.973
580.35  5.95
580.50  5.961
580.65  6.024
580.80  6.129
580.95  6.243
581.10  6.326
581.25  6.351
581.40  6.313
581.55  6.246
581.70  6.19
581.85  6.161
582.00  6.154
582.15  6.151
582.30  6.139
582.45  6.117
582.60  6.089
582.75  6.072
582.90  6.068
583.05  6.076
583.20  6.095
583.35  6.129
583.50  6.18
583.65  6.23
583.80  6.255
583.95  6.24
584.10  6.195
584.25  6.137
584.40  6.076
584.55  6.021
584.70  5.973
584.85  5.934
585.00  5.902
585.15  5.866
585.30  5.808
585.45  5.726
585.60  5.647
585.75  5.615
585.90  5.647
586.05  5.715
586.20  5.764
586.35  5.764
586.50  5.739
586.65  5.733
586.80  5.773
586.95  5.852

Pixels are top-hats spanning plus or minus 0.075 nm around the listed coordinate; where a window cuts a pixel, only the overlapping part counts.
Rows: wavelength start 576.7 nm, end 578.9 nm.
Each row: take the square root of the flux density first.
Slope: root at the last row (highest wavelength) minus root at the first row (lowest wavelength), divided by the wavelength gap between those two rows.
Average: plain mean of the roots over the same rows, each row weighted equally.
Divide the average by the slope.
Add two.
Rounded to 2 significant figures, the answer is -73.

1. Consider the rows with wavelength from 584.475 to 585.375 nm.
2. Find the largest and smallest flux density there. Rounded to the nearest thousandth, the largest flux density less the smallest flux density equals 0.213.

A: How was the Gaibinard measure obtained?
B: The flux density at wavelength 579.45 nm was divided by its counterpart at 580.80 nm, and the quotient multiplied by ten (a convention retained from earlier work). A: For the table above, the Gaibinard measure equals 9.8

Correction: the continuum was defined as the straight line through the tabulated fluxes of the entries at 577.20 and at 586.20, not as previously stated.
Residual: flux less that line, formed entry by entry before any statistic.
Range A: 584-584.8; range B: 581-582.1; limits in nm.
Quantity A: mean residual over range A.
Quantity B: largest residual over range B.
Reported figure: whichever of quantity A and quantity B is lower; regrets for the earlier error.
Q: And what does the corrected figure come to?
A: 0.22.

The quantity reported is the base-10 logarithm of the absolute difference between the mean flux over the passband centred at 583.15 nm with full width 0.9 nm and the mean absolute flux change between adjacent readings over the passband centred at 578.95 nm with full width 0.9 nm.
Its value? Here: 0.782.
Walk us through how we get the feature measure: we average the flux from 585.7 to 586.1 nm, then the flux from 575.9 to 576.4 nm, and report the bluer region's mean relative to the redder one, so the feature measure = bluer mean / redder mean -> 1.05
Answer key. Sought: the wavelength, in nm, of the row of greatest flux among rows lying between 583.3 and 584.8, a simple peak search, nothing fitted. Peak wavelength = 583.80 nm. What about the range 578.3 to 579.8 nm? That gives 579.75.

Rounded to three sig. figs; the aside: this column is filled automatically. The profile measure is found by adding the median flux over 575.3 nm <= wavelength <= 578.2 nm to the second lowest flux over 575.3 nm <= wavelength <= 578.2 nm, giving 11.7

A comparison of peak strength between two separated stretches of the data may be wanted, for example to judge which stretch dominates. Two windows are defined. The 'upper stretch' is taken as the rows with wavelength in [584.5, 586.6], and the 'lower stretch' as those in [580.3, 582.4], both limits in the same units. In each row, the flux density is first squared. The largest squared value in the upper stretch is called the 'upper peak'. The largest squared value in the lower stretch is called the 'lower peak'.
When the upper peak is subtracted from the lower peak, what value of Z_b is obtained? 4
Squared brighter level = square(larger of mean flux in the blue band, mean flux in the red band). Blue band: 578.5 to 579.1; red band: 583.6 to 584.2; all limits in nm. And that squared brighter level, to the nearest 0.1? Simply 38.8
